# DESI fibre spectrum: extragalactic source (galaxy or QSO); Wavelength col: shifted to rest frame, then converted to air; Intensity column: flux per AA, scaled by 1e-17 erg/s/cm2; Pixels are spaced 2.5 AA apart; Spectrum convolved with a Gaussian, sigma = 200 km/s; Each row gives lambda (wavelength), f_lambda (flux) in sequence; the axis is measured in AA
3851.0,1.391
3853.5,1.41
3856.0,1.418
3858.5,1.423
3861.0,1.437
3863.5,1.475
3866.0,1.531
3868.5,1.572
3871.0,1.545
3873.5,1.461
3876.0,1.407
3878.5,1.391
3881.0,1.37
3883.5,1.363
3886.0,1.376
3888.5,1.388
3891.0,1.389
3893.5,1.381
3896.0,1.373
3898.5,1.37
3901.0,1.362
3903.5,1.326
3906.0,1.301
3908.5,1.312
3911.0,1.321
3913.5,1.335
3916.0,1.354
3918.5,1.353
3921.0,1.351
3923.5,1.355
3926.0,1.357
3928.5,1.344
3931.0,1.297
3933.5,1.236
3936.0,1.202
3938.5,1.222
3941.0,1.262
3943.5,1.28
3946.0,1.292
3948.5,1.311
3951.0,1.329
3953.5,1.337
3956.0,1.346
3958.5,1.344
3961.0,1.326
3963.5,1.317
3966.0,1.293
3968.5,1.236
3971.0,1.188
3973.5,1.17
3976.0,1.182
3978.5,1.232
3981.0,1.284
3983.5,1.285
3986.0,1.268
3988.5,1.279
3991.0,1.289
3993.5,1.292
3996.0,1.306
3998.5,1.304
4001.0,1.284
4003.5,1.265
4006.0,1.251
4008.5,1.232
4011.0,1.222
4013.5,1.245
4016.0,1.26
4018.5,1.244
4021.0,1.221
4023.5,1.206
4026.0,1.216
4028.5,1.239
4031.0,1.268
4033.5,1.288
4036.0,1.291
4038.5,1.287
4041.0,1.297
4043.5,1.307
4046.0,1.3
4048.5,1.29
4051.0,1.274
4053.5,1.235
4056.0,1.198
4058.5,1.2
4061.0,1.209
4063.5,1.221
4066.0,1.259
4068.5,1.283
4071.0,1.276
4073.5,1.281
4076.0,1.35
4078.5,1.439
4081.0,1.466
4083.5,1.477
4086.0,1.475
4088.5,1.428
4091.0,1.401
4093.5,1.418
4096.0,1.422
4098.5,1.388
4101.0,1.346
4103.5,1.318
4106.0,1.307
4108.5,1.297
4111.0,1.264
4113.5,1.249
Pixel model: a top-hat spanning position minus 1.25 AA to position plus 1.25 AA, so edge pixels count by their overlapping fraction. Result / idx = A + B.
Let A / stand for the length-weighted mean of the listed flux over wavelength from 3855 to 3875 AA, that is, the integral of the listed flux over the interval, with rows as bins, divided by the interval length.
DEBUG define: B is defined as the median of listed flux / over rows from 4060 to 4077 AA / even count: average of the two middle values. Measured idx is 2.76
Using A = 1.483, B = 1.28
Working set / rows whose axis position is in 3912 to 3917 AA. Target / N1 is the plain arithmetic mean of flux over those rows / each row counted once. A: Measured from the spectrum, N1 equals 1.34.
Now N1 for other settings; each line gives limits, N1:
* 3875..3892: 1.38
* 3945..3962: 1.33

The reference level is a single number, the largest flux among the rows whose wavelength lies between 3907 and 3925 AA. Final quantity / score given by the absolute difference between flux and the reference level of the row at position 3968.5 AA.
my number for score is 0.12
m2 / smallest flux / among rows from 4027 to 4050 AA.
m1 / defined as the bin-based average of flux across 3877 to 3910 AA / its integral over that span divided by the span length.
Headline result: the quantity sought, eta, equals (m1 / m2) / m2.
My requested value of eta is 0.887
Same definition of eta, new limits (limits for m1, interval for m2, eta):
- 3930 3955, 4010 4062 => 0.890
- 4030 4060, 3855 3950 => 0.878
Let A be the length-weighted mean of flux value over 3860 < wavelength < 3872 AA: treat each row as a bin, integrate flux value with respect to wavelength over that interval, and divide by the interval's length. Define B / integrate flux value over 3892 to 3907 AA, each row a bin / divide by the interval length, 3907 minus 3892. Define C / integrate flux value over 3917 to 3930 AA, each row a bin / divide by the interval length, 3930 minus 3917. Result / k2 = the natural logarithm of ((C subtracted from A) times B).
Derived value -1.5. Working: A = 1.51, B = 1.35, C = 1.35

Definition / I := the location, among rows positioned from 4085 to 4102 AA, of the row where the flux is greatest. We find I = 4086.0 AA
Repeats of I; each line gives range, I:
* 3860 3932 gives 3868.5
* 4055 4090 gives 4083.5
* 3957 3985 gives 3958.5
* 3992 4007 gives 3996.0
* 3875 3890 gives 3876.0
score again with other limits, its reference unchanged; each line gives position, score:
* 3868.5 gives 0.22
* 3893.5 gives 0.03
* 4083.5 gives 0.12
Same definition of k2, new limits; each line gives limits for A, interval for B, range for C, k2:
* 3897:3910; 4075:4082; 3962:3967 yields -3.2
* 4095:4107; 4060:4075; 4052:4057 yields -1.8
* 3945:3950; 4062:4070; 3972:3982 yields -2.2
